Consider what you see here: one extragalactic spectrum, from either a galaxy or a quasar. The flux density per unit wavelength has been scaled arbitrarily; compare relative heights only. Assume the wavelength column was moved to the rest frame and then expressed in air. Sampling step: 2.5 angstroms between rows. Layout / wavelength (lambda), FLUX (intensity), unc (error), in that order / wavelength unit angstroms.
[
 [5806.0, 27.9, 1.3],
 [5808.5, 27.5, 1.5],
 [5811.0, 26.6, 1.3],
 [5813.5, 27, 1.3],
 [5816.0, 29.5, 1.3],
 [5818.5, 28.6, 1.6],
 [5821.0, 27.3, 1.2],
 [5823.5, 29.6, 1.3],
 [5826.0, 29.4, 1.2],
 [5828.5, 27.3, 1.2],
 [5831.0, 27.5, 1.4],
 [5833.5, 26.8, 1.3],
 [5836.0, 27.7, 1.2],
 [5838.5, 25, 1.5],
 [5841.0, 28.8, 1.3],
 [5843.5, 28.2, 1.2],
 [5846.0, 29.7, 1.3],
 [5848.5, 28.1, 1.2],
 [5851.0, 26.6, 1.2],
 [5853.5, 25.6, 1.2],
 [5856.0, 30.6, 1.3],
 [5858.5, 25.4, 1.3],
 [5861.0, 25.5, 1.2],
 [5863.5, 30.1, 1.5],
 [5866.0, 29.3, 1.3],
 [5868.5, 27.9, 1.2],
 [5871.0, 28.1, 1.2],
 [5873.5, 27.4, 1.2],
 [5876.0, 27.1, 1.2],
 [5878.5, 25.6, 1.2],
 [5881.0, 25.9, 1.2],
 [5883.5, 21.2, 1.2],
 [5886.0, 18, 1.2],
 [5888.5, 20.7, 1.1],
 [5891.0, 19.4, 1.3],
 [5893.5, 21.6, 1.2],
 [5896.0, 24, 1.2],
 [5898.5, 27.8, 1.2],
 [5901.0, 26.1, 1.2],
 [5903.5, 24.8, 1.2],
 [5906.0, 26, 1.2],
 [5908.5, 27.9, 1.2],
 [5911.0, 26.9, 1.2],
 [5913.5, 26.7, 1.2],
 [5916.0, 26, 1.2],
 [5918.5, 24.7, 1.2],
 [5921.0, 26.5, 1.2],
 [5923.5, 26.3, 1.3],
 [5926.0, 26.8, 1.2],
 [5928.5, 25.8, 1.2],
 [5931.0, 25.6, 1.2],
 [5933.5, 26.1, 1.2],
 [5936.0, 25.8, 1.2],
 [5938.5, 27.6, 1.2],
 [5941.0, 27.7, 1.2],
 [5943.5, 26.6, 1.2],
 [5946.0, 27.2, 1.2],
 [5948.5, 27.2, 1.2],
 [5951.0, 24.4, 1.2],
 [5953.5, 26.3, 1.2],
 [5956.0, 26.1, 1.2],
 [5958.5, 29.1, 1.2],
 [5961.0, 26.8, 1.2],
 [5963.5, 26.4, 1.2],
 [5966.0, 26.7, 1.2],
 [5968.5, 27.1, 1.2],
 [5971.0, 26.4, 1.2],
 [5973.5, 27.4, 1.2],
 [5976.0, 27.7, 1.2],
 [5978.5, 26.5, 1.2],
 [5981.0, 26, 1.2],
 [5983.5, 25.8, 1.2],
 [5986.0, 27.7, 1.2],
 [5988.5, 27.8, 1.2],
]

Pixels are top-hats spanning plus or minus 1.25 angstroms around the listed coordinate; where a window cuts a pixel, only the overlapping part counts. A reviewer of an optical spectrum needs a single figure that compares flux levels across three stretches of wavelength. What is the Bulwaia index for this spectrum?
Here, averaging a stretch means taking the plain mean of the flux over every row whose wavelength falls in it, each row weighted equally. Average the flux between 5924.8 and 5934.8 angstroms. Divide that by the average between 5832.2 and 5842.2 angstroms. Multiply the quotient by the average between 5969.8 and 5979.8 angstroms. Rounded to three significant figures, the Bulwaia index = 26.0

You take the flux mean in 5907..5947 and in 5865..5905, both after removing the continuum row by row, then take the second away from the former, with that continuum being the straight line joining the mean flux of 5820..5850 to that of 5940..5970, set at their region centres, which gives 2.2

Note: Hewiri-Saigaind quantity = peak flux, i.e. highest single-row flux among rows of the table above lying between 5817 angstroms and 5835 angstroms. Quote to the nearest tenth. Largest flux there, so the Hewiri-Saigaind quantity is 29.6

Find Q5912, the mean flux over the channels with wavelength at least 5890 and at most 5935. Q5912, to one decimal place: 25.5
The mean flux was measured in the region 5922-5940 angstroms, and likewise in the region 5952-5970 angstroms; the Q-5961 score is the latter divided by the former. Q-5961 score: 1.02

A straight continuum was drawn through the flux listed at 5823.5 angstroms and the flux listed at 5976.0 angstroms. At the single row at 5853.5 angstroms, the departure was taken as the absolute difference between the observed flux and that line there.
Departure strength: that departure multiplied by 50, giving 181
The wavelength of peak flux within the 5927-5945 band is 5941.0 angstroms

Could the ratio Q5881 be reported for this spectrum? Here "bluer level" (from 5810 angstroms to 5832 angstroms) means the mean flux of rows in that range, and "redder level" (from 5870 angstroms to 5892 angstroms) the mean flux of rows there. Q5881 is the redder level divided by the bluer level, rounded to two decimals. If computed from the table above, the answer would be 0.84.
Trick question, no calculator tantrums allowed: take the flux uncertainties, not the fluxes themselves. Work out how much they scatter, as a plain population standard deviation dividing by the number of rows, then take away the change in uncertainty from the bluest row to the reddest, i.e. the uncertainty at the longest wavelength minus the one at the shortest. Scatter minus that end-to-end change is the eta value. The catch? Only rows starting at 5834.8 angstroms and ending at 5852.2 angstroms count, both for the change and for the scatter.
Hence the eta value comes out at 0.103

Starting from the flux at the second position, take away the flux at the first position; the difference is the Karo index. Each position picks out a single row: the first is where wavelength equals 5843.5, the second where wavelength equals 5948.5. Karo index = -1.0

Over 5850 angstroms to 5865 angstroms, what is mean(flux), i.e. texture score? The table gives 27.3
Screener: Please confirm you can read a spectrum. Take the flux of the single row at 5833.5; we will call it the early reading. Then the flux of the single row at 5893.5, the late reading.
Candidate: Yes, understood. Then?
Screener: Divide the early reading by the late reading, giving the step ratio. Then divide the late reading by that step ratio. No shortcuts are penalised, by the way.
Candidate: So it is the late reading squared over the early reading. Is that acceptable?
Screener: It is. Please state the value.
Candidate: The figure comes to 17.4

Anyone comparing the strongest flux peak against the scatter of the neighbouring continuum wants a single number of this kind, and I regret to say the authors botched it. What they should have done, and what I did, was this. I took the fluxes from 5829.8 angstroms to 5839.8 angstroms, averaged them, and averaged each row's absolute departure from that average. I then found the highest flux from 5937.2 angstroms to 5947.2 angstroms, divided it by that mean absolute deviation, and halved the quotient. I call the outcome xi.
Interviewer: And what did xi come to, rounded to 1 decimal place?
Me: 15.8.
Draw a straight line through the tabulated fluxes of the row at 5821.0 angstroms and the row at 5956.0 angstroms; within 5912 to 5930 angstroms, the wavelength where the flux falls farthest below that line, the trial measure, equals 5918.5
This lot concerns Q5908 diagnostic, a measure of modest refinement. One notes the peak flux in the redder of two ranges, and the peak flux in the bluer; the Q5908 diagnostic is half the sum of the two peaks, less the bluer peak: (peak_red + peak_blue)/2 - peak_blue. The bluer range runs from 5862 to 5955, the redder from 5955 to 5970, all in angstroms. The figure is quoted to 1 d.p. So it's -0.5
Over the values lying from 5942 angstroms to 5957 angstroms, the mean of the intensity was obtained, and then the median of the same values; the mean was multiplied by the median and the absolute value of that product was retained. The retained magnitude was 696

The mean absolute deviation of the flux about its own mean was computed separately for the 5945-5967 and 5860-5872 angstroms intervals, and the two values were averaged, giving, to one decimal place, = 1.0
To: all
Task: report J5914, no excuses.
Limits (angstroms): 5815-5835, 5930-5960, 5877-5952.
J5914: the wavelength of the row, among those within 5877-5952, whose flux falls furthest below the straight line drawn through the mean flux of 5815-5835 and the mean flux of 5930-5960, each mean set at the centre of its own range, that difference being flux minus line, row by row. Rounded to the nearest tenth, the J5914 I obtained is 5886.0 angstroms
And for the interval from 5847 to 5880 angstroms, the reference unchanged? 5858.5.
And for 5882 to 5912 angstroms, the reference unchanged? 5886.0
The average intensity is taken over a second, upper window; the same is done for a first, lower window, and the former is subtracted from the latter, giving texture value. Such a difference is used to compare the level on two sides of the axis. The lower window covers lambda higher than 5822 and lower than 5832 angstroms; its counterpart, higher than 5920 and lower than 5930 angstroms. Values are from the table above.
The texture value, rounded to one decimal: 2.1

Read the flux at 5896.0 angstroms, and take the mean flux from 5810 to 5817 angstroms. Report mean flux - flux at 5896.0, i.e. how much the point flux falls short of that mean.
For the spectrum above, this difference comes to 3.7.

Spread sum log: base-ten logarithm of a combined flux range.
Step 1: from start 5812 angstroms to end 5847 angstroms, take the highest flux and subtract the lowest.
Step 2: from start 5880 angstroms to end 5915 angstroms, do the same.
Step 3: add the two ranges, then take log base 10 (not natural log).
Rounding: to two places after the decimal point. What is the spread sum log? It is 1.16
